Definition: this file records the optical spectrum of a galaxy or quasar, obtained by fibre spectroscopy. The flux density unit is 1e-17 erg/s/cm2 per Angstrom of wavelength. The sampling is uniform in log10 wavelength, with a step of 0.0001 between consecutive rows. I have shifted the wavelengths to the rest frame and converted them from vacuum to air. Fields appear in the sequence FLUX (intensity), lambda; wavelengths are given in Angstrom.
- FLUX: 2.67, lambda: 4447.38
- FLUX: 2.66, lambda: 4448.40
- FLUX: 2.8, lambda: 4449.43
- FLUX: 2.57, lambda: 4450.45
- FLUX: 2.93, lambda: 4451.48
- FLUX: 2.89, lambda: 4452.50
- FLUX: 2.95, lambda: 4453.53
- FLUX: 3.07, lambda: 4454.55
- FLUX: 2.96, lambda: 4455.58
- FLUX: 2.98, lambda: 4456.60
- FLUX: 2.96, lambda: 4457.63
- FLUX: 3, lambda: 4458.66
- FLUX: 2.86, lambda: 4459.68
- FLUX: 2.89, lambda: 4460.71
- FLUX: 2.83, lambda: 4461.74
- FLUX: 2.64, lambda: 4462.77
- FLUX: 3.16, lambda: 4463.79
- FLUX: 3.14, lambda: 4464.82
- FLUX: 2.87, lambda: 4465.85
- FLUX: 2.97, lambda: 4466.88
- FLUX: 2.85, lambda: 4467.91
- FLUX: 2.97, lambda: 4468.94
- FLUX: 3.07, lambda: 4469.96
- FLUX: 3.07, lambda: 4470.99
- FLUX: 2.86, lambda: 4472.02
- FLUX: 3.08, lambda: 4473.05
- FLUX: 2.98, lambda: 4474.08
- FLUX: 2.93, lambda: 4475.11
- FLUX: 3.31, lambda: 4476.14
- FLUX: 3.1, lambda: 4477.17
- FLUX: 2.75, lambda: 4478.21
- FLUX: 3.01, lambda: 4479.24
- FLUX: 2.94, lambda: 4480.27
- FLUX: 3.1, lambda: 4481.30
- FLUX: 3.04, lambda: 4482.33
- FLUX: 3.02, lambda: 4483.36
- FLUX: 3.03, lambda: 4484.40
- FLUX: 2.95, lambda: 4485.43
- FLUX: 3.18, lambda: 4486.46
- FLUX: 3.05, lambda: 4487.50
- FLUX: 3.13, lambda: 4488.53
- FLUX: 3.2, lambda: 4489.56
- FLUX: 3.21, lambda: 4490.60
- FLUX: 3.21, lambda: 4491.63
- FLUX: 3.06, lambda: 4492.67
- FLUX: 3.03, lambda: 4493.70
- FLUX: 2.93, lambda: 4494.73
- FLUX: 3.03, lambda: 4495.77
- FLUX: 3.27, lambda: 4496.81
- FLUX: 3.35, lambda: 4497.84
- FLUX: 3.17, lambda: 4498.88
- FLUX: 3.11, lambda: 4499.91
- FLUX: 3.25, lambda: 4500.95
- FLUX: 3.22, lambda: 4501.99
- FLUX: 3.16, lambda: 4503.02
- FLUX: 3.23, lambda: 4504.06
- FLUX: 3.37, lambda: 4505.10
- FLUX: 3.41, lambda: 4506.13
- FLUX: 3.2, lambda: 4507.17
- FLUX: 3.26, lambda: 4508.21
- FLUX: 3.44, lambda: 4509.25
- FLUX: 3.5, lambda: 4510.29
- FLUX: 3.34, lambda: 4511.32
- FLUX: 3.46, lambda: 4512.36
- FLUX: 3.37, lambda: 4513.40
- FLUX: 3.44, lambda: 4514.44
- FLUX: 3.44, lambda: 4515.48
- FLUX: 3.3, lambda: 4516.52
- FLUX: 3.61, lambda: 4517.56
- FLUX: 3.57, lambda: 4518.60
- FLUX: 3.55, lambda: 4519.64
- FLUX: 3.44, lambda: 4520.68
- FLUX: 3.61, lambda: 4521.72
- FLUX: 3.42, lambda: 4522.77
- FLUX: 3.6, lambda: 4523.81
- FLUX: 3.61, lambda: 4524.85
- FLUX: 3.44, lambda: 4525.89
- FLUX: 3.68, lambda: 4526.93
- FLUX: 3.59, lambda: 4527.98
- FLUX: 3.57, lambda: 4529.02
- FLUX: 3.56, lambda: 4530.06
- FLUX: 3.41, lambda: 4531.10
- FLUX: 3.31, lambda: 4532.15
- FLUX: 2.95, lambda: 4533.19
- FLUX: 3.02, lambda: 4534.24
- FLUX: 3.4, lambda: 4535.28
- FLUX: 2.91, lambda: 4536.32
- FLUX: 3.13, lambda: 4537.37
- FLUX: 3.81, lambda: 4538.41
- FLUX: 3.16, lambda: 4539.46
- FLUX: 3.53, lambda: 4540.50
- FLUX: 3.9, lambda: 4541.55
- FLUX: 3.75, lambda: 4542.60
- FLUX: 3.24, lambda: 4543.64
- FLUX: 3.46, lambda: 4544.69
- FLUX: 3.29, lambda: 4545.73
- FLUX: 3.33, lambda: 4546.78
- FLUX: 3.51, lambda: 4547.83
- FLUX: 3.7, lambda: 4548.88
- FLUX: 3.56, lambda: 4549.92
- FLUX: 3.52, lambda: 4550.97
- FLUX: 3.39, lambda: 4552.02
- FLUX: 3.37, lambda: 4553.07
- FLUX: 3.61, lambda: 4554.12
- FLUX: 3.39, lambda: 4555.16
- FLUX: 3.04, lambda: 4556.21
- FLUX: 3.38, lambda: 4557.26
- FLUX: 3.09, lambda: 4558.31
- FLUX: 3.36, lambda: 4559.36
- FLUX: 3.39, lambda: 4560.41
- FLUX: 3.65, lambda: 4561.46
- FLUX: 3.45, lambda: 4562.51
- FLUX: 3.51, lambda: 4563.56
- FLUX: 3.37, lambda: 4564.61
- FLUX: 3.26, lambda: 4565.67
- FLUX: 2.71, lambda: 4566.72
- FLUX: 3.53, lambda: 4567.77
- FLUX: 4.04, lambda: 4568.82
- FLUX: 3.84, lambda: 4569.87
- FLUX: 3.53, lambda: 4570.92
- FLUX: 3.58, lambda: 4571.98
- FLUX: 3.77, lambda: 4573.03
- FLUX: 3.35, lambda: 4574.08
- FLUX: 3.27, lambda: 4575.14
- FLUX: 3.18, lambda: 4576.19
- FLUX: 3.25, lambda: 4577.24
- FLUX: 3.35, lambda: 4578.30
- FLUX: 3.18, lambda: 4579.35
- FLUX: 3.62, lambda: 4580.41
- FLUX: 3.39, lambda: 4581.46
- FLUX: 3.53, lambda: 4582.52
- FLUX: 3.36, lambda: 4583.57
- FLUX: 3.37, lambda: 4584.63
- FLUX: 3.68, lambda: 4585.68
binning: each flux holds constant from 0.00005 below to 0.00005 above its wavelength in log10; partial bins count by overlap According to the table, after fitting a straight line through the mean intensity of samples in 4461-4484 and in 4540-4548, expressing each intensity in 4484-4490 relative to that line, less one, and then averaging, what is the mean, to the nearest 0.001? 0.000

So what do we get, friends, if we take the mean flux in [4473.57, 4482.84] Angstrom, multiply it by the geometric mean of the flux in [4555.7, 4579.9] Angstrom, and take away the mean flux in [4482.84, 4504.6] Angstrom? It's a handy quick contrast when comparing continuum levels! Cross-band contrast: 7.08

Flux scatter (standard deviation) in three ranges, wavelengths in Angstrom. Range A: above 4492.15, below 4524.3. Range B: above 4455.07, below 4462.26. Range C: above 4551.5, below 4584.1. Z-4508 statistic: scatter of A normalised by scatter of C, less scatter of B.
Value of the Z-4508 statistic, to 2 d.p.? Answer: 0.68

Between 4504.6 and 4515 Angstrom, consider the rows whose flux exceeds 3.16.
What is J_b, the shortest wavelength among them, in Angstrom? 4505.10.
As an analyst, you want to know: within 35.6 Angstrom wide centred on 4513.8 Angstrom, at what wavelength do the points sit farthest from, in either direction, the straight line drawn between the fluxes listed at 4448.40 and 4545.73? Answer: 4526.93 Angstrom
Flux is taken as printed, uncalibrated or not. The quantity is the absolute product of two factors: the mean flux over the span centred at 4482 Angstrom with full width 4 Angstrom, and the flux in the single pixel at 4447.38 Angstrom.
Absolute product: 8.1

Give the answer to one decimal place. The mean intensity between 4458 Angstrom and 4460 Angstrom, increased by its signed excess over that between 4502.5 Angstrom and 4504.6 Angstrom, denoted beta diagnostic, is 2.7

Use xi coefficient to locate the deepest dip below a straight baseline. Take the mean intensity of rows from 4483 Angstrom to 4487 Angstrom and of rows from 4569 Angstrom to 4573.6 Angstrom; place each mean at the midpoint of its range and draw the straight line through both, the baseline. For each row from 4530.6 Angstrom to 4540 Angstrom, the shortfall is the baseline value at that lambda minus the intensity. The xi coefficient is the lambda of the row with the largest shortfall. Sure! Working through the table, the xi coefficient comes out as 4536.32 Angstrom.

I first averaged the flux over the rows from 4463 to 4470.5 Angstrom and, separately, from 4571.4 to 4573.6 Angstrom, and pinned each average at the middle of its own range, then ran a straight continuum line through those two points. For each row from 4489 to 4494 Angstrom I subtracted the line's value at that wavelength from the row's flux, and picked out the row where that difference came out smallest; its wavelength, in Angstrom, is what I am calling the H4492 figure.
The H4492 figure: 4493.70 Angstrom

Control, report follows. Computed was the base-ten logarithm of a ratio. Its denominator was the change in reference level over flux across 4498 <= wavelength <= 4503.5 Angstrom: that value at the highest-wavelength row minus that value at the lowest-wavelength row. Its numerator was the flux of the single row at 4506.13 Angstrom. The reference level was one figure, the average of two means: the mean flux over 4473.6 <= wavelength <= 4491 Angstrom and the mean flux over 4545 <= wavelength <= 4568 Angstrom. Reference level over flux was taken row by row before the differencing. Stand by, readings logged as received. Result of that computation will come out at 3.0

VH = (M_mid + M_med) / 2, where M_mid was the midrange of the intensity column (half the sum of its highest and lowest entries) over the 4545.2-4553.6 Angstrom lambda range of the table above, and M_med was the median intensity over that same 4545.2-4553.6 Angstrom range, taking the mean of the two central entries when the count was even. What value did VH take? 3.47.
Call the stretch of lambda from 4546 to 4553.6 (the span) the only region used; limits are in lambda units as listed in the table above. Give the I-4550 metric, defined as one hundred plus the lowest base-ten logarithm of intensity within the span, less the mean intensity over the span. 97.0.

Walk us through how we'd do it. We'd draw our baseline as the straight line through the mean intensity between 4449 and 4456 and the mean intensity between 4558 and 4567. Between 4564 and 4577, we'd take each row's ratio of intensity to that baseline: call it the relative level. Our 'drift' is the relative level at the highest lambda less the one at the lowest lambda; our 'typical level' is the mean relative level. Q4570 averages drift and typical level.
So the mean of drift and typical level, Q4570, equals 0.48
